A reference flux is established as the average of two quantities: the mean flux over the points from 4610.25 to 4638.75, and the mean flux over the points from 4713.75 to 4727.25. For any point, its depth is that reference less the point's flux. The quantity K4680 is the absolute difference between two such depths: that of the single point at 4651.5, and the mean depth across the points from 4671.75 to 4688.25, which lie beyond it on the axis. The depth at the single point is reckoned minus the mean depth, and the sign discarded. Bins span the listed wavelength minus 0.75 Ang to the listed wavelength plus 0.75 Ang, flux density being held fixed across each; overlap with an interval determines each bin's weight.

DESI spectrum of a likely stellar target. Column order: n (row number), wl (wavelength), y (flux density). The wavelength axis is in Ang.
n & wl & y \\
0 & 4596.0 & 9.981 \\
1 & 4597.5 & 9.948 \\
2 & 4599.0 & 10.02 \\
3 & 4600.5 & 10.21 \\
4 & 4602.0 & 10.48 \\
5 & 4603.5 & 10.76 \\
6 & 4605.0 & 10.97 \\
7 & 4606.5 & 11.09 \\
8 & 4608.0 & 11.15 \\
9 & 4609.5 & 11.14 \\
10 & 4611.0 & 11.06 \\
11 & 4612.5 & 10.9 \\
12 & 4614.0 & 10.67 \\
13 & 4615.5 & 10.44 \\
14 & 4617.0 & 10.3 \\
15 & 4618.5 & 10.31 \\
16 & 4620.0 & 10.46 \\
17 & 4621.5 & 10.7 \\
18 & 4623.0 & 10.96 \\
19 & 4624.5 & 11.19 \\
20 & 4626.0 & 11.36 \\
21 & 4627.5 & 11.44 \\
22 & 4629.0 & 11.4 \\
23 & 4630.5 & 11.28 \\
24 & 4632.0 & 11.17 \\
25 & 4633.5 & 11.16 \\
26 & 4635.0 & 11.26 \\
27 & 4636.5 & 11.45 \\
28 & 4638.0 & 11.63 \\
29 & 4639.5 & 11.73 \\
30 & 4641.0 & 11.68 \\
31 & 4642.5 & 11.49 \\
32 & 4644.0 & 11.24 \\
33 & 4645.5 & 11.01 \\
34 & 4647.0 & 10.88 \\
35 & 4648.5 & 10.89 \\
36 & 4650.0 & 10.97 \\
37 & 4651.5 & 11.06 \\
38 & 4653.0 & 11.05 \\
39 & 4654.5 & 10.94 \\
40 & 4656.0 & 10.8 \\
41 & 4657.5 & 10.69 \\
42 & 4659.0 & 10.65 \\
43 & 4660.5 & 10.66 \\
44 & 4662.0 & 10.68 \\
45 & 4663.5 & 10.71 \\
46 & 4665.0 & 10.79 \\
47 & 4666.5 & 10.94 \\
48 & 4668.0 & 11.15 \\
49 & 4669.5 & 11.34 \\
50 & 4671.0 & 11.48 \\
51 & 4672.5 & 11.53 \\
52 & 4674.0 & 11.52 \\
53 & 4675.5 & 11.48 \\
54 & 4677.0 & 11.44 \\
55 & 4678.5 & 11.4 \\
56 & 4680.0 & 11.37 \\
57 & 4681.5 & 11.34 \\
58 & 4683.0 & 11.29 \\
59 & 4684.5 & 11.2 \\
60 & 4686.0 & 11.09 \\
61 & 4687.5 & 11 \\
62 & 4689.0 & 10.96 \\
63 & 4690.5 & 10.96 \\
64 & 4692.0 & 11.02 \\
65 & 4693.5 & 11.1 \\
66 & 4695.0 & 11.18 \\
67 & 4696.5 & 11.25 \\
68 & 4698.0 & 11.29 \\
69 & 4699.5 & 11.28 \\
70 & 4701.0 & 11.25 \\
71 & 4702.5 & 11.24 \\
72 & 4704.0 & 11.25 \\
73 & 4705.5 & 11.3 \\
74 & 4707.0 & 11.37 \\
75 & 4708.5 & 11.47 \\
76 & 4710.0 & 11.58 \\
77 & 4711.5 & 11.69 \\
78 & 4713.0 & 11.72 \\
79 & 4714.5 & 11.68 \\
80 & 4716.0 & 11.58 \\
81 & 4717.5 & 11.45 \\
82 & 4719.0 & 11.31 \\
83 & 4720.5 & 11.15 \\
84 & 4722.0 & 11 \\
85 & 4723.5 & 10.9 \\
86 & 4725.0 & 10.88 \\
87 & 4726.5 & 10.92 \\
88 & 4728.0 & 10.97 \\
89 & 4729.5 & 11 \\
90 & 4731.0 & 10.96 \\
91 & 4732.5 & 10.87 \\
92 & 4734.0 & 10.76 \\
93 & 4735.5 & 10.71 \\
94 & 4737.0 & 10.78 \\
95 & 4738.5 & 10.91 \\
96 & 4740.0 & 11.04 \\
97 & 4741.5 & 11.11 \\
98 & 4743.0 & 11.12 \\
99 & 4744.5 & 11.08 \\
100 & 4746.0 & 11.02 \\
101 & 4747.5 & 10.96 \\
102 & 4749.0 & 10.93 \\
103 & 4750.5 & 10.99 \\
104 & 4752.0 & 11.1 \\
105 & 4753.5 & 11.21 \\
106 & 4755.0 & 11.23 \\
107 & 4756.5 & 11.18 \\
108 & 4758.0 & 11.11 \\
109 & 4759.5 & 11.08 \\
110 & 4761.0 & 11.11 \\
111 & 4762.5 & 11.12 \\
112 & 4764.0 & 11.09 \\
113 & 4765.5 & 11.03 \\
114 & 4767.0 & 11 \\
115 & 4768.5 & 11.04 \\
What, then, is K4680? 0.27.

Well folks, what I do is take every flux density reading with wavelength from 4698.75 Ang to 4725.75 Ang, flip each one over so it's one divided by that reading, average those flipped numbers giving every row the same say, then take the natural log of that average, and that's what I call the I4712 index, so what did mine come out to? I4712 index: -2.43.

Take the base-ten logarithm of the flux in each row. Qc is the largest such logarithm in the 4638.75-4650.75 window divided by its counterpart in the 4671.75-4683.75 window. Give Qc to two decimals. 1.01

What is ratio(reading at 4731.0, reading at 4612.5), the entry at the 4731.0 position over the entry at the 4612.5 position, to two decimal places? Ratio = 1.01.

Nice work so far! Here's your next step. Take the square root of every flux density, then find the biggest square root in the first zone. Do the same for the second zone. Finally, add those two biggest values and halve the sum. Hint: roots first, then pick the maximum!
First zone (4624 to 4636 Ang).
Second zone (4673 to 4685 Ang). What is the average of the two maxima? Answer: 3.39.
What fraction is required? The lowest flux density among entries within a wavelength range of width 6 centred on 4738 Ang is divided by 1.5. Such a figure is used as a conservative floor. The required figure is 7.14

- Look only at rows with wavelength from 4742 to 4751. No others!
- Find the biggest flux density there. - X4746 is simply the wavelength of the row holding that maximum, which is 4743.0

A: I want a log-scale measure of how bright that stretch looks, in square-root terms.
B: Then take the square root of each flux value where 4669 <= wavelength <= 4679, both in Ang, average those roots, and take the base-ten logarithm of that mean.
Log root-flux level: 0.530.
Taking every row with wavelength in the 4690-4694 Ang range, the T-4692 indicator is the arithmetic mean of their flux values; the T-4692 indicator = 11.0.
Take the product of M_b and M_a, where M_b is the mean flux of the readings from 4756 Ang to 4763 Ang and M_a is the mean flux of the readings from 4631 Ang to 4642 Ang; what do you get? 127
